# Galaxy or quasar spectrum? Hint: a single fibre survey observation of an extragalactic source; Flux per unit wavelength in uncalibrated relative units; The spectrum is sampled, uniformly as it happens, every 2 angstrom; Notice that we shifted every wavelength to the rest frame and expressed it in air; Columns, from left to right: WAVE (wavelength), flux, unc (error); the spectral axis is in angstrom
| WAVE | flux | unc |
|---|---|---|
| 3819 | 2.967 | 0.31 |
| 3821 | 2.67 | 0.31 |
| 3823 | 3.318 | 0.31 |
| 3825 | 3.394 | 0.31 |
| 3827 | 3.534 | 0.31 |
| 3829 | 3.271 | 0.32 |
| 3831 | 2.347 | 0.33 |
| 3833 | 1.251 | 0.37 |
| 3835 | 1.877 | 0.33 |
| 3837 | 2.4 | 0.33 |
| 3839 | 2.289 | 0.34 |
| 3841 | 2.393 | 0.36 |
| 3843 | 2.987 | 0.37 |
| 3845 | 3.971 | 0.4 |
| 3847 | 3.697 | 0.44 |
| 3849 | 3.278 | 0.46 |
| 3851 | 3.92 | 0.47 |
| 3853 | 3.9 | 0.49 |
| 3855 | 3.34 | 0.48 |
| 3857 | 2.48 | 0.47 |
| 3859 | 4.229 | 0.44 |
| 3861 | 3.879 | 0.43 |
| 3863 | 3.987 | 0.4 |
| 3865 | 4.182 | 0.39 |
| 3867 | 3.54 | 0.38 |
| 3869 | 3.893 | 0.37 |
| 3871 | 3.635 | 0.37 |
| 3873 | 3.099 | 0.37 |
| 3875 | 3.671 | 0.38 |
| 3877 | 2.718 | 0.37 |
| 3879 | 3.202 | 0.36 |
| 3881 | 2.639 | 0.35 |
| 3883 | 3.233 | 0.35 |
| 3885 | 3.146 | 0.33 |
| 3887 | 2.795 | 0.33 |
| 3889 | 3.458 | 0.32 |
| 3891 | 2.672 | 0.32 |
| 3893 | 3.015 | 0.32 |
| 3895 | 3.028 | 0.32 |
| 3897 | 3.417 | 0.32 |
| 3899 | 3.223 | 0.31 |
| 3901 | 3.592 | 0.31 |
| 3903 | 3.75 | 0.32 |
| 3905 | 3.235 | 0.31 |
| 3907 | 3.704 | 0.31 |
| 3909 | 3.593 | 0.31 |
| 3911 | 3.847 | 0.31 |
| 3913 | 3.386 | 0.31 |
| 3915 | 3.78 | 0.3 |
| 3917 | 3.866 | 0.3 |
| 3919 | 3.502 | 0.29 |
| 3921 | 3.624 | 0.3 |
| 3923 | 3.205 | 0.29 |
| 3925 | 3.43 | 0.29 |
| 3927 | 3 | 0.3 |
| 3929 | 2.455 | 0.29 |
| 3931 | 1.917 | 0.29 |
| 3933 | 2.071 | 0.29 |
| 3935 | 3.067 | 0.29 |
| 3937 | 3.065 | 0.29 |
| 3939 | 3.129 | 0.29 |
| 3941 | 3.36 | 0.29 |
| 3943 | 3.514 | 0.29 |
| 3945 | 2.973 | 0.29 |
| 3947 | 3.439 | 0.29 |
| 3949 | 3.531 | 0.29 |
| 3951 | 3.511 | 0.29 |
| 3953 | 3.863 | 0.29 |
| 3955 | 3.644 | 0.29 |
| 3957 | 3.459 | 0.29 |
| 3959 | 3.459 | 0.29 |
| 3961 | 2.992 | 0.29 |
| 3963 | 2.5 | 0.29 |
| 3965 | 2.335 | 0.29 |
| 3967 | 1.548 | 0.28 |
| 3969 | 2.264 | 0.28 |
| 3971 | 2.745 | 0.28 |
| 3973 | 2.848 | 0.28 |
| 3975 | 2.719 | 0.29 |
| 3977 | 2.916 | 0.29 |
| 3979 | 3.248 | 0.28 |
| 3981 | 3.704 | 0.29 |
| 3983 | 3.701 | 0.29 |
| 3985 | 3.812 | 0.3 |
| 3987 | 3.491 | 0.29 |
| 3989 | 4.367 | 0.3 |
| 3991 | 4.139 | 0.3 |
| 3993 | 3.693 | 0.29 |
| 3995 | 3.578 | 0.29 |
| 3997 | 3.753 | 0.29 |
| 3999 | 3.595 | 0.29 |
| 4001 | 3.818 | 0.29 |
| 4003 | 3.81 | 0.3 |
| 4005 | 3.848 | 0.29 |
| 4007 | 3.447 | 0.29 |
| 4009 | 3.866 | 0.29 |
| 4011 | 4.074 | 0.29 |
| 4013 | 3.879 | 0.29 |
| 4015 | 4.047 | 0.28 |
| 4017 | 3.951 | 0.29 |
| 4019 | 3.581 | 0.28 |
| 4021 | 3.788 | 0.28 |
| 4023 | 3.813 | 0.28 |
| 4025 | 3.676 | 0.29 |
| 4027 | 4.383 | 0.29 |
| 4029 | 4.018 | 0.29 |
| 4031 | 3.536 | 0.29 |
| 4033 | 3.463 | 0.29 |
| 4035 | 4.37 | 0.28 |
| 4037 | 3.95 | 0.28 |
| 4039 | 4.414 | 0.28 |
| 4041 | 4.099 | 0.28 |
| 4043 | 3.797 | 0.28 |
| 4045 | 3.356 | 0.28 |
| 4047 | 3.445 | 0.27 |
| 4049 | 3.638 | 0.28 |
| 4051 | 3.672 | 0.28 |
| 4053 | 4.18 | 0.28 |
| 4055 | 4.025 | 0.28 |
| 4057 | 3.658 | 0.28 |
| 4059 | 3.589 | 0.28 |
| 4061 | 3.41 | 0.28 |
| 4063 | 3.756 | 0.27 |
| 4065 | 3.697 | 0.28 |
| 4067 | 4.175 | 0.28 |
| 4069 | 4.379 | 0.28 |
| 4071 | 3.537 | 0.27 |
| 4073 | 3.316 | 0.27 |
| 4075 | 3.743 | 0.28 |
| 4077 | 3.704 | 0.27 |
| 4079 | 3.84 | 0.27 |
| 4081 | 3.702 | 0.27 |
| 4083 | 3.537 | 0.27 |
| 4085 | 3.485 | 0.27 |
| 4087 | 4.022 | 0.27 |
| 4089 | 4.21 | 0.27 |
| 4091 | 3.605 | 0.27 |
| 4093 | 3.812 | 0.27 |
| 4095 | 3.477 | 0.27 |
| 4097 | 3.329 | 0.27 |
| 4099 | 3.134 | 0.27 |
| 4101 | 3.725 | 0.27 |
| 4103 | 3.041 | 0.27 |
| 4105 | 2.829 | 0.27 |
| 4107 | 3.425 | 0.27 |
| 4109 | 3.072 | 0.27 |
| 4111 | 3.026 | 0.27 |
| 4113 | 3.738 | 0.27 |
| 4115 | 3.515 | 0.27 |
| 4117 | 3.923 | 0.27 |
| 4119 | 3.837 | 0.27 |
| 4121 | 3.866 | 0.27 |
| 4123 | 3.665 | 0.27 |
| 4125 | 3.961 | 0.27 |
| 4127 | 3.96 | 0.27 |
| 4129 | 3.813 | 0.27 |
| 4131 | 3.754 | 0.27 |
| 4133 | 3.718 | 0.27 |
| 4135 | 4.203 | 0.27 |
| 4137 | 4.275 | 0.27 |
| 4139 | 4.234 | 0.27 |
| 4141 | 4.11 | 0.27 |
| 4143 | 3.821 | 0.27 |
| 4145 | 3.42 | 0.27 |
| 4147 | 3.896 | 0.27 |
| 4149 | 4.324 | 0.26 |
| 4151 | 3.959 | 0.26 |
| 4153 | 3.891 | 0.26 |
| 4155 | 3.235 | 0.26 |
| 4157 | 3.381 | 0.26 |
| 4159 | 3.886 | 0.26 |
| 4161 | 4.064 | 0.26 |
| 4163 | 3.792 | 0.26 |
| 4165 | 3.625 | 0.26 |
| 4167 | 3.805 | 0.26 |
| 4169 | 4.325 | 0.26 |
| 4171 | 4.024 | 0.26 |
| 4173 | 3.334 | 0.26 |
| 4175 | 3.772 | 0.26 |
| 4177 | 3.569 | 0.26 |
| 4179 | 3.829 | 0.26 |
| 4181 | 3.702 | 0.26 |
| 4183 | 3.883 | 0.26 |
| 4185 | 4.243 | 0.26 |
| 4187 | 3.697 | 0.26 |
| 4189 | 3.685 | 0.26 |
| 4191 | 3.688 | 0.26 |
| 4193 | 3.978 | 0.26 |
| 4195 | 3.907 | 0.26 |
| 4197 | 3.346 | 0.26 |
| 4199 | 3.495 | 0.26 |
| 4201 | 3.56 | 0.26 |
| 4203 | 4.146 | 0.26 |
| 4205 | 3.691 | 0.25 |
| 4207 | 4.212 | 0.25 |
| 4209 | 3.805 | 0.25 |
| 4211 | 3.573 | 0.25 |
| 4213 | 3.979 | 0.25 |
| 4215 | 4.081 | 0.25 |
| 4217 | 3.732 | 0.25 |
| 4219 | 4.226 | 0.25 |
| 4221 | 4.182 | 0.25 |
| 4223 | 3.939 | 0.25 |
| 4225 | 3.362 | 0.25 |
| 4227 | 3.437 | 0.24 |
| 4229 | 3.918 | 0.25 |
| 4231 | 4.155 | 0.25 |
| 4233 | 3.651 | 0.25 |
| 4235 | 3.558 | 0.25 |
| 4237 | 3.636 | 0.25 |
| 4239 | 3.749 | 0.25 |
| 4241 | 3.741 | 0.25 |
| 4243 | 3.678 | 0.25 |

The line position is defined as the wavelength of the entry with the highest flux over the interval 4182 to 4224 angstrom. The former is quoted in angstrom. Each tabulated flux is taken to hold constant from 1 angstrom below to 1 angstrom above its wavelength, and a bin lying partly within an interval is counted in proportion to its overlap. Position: 4185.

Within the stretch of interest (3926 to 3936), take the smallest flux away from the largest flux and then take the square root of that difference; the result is 1.1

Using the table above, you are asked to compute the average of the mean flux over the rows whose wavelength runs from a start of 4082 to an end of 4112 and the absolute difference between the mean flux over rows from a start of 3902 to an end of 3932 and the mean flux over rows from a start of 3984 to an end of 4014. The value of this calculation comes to 1.95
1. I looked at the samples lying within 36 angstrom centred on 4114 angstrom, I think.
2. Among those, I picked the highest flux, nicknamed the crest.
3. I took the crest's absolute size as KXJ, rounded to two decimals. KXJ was 3.96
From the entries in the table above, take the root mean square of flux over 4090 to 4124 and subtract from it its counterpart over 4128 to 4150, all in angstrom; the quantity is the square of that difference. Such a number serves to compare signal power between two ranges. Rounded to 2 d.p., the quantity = 0.23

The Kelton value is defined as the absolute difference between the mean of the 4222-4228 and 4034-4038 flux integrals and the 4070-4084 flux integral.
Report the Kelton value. 32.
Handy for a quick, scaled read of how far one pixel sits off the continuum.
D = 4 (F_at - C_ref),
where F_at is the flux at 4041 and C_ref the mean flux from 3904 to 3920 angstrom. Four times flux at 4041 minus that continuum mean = 1.9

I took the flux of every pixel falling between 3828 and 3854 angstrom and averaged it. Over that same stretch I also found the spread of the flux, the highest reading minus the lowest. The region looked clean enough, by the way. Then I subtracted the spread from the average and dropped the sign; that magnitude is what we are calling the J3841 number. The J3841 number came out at 0.17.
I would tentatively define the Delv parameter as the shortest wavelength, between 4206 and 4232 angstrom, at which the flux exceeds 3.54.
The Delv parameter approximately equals 4207 angstrom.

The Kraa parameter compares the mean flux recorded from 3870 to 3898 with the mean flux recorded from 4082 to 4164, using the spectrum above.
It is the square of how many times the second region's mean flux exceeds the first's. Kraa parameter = 1.41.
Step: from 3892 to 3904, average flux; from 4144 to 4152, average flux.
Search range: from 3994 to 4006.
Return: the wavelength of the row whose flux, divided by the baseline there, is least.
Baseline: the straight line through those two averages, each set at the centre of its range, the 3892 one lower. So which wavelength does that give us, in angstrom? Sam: 3995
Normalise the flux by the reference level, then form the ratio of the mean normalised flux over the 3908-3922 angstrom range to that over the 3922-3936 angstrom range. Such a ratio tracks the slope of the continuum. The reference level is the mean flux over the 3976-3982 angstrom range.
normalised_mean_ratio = 1.34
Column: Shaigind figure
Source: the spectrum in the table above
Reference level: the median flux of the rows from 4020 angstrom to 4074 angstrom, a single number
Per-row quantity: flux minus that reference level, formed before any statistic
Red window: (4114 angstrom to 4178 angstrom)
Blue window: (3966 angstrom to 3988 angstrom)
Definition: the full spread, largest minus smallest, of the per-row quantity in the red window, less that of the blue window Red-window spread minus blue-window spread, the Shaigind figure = -1.17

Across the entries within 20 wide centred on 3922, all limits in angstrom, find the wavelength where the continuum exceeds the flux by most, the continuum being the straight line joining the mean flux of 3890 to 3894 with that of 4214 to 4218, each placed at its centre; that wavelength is 3931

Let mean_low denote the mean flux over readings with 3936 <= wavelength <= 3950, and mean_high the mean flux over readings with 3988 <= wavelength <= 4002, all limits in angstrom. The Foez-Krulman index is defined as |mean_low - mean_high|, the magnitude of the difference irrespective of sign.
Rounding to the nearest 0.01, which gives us 0.56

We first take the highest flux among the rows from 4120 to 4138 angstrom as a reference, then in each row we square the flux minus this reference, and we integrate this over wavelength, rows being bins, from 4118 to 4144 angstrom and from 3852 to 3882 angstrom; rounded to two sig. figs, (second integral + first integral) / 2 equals 16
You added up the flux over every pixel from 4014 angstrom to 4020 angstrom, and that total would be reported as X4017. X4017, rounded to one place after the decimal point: 11.6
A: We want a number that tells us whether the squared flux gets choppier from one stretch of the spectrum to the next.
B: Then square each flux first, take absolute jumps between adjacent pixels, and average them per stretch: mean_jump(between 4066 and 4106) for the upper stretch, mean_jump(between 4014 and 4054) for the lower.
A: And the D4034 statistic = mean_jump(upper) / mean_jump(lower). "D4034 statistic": 0.90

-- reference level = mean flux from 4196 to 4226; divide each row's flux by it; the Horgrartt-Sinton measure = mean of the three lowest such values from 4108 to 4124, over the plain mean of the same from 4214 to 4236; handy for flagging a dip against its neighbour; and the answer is 0.83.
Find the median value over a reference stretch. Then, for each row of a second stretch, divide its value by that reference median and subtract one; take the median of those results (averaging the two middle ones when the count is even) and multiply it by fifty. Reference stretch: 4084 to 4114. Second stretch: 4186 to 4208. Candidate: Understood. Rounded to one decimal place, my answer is 3.1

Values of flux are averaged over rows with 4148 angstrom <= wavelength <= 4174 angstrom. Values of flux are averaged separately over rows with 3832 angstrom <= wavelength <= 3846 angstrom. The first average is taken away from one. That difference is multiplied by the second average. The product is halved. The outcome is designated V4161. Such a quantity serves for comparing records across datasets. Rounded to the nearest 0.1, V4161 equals -3.5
